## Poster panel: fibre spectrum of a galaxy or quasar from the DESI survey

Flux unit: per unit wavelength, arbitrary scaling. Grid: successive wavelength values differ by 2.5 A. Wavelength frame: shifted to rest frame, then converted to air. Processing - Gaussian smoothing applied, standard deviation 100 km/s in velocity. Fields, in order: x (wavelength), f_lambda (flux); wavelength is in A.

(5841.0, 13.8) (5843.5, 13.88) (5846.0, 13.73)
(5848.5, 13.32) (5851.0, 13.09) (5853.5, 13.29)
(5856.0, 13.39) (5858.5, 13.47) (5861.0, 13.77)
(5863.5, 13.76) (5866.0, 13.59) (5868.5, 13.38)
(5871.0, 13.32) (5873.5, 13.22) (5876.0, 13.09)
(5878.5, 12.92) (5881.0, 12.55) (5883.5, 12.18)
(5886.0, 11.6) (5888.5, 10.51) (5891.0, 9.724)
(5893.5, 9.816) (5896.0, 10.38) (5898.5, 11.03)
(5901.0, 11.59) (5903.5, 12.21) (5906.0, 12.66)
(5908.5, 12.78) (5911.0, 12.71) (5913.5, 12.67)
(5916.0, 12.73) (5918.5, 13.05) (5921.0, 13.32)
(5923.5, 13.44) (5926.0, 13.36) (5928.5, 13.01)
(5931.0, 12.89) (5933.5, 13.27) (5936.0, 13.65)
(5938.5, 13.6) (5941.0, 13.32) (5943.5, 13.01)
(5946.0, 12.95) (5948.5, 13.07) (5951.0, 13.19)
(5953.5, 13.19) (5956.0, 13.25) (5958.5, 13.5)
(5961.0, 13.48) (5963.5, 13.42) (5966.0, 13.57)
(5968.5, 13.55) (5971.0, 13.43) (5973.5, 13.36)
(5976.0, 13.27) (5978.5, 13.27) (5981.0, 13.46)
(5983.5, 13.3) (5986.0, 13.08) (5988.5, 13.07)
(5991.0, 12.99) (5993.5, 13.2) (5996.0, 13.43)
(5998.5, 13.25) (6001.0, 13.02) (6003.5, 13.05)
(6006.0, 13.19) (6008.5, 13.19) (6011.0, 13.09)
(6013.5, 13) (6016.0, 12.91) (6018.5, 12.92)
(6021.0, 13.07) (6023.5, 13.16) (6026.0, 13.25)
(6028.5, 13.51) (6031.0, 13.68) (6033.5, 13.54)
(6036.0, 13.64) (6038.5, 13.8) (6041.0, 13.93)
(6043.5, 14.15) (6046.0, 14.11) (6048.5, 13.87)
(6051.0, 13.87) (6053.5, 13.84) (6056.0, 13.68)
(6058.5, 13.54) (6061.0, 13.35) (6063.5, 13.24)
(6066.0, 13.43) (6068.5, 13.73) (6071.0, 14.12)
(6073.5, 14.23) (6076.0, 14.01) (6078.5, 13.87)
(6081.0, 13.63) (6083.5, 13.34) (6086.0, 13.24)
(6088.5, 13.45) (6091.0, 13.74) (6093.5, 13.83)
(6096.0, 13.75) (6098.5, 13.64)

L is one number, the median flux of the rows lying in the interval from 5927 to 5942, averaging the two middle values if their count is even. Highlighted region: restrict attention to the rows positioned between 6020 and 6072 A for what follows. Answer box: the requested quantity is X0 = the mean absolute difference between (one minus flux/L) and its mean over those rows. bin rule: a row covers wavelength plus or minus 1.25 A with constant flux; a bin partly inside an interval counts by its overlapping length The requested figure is 0.0194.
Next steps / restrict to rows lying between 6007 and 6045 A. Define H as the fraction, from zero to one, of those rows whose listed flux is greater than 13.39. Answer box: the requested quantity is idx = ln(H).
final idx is -0.8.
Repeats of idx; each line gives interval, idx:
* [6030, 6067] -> -0.1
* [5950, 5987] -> -0.8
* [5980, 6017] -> -2.0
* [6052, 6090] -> -0.3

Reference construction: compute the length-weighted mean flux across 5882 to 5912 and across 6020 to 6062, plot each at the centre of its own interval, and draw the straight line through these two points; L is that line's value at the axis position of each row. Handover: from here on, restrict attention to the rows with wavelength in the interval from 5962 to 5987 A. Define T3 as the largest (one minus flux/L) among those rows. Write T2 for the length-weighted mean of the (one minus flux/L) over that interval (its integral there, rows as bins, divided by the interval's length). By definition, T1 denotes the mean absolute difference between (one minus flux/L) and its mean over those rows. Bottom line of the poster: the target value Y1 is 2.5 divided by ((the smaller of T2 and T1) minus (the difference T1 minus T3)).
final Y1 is -26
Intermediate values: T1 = 0.016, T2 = -0.059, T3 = -0.02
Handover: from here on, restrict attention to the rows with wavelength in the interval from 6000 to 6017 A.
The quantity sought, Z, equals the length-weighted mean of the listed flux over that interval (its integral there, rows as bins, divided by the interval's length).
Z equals 13.1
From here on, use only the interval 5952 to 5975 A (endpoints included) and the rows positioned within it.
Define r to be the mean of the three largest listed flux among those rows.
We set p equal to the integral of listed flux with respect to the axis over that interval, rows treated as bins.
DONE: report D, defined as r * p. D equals 4177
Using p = 308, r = 13.5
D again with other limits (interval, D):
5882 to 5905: 3046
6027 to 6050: 4463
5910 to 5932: 3832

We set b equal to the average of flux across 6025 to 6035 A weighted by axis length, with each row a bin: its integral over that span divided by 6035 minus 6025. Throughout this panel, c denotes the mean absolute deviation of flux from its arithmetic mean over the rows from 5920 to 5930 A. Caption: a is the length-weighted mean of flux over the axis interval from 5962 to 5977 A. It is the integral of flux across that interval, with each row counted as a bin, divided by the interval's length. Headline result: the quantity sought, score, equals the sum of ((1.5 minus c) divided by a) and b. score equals 13.6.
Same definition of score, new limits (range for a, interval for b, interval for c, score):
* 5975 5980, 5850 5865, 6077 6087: 13.6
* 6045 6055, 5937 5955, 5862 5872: 13.3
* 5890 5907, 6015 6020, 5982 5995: 13.0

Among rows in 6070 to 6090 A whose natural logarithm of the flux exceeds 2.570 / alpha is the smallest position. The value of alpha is 6071.0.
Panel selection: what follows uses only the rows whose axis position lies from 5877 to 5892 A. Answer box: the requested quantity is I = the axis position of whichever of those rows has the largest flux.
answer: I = 5878.5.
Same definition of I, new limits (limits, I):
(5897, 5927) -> 5923.5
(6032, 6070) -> 6043.5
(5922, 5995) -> 5936.0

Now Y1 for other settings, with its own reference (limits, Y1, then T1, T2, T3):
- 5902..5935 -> -14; 0.017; -0.099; -0.06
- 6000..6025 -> 86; 0.011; 0.011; 0.03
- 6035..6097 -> 35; 0.027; 0.021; 0.08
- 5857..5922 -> -56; 0.091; -0.096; 0.14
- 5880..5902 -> 27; 0.077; 0.028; 0.14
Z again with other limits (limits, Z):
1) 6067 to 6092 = 13.7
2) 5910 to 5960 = 13.2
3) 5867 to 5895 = 12.0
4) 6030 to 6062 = 13.8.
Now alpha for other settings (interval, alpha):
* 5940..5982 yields 5941.0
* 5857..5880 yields 5858.5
